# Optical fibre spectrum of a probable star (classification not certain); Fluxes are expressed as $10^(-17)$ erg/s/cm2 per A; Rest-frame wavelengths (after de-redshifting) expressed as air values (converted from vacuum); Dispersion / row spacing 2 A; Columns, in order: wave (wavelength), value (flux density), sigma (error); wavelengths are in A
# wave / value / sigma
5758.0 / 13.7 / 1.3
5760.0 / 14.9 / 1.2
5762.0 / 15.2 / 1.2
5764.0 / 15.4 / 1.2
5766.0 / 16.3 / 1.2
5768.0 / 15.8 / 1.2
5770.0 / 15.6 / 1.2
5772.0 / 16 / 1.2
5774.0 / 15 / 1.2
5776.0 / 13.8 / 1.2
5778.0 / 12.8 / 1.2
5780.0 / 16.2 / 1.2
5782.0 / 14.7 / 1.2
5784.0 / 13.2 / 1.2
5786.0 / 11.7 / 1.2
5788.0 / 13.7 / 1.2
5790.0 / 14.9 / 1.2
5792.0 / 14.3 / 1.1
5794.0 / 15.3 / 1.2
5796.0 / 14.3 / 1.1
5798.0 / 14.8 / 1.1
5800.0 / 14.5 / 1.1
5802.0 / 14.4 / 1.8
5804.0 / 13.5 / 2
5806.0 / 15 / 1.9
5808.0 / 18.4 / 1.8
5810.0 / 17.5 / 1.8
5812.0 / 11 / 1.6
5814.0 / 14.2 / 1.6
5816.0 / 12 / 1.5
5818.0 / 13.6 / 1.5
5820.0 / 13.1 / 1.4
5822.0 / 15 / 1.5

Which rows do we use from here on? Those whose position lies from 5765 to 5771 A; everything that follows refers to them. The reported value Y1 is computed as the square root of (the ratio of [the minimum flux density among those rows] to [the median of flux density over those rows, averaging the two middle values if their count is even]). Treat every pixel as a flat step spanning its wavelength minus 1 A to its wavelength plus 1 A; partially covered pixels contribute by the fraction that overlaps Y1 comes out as 0.994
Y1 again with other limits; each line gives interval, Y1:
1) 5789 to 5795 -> 0.980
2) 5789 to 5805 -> 0.967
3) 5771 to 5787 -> 0.906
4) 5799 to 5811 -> 0.957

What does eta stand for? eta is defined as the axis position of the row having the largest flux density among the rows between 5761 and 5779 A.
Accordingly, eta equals 5766.0 A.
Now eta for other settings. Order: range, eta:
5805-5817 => 5808.0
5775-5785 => 5780.0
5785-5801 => 5794.0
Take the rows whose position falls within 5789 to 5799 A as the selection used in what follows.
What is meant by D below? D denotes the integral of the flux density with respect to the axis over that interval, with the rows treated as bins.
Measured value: 147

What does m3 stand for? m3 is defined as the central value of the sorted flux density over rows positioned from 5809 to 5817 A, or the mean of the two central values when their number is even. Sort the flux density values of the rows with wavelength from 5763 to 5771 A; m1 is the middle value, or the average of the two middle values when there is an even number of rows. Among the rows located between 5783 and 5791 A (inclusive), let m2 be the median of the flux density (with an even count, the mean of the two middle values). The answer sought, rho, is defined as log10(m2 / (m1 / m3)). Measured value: 1.05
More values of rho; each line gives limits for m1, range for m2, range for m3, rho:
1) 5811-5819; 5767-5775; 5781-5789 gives 1.22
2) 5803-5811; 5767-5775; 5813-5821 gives 1.11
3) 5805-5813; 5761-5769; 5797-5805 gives 1.14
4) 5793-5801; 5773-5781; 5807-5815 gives 1.19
